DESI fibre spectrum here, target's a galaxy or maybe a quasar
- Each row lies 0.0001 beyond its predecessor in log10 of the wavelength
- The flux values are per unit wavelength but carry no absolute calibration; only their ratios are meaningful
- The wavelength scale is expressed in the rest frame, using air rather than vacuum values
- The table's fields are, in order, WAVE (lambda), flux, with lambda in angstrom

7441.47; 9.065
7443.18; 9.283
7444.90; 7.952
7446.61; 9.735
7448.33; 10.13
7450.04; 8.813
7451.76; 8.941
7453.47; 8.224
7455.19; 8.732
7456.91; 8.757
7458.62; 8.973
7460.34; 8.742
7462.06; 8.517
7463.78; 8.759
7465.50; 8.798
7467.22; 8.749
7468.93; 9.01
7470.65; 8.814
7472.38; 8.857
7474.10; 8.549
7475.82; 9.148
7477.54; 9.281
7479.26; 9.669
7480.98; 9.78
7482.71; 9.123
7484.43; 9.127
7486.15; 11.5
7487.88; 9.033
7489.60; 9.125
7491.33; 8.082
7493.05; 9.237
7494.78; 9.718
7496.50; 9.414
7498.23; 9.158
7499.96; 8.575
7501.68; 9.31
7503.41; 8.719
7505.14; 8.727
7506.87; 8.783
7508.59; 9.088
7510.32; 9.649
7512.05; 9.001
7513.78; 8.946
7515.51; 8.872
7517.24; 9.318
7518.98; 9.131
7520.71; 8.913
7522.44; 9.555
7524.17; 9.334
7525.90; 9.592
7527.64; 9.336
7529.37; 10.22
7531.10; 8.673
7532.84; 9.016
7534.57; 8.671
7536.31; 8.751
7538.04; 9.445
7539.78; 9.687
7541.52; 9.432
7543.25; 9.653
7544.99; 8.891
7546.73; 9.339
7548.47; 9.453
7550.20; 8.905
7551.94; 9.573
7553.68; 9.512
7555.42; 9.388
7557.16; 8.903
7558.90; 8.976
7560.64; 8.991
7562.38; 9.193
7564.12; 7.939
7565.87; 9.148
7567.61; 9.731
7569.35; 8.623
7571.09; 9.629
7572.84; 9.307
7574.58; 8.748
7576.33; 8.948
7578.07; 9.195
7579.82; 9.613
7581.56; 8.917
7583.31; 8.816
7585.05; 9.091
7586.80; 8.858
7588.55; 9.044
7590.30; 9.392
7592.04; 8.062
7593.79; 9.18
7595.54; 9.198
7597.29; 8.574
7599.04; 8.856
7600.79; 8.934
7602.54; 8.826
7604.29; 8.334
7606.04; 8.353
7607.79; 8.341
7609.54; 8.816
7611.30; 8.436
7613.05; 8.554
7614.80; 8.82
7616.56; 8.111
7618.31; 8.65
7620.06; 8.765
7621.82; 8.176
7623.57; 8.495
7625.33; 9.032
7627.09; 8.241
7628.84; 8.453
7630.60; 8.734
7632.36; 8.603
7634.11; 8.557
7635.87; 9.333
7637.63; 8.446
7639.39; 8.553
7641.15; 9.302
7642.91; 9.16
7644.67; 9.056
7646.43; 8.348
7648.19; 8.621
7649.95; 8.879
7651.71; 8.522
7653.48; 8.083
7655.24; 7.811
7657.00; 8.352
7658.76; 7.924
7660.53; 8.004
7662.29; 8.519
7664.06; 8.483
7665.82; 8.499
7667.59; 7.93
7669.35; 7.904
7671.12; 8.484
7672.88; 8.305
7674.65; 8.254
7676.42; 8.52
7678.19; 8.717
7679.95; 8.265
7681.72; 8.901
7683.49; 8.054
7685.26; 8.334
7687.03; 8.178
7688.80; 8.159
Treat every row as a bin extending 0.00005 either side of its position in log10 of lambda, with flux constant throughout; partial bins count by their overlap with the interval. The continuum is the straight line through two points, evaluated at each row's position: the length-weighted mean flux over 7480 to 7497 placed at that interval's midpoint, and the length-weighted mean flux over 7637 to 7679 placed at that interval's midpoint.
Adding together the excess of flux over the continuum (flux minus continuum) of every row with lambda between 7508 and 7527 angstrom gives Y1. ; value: 0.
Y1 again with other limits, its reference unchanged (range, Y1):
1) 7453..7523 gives -15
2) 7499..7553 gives -1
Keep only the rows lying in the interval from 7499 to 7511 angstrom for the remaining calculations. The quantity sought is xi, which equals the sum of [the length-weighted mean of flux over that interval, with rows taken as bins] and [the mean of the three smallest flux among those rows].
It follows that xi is 17.6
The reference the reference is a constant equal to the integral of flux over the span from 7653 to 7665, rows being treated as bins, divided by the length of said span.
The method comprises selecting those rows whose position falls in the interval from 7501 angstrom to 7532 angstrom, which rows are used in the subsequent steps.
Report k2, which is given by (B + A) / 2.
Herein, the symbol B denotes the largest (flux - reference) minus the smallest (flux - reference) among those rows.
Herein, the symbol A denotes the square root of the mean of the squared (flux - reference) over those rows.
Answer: 1.31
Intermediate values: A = 1.1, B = 1.5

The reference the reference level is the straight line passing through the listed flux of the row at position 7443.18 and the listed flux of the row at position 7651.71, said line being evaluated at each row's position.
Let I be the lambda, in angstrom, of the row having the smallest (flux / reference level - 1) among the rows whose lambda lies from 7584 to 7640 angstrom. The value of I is 7592.04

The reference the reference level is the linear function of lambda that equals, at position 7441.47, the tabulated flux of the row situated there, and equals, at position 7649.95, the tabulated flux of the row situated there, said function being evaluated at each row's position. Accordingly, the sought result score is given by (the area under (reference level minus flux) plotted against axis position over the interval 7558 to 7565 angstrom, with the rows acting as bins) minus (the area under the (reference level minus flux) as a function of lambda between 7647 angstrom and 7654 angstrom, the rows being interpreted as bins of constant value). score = -1.1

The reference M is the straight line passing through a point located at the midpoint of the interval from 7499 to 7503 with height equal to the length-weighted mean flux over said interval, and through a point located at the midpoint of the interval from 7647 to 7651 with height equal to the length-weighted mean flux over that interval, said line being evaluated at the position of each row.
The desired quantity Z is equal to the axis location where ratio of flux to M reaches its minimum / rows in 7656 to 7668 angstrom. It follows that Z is 7658.76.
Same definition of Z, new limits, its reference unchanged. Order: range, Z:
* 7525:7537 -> 7531.10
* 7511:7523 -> 7515.51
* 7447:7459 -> 7453.47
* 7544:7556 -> 7544.99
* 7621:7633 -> 7621.82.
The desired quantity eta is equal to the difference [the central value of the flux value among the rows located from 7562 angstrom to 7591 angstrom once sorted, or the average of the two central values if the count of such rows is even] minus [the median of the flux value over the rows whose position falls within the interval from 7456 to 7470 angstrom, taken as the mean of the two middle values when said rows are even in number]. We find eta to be 0.33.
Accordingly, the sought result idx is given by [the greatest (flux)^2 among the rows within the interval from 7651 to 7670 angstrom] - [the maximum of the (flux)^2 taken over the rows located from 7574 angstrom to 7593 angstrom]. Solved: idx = -20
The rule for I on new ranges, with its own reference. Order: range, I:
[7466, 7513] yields 7491.33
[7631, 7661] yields 7655.24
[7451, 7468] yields 7453.47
